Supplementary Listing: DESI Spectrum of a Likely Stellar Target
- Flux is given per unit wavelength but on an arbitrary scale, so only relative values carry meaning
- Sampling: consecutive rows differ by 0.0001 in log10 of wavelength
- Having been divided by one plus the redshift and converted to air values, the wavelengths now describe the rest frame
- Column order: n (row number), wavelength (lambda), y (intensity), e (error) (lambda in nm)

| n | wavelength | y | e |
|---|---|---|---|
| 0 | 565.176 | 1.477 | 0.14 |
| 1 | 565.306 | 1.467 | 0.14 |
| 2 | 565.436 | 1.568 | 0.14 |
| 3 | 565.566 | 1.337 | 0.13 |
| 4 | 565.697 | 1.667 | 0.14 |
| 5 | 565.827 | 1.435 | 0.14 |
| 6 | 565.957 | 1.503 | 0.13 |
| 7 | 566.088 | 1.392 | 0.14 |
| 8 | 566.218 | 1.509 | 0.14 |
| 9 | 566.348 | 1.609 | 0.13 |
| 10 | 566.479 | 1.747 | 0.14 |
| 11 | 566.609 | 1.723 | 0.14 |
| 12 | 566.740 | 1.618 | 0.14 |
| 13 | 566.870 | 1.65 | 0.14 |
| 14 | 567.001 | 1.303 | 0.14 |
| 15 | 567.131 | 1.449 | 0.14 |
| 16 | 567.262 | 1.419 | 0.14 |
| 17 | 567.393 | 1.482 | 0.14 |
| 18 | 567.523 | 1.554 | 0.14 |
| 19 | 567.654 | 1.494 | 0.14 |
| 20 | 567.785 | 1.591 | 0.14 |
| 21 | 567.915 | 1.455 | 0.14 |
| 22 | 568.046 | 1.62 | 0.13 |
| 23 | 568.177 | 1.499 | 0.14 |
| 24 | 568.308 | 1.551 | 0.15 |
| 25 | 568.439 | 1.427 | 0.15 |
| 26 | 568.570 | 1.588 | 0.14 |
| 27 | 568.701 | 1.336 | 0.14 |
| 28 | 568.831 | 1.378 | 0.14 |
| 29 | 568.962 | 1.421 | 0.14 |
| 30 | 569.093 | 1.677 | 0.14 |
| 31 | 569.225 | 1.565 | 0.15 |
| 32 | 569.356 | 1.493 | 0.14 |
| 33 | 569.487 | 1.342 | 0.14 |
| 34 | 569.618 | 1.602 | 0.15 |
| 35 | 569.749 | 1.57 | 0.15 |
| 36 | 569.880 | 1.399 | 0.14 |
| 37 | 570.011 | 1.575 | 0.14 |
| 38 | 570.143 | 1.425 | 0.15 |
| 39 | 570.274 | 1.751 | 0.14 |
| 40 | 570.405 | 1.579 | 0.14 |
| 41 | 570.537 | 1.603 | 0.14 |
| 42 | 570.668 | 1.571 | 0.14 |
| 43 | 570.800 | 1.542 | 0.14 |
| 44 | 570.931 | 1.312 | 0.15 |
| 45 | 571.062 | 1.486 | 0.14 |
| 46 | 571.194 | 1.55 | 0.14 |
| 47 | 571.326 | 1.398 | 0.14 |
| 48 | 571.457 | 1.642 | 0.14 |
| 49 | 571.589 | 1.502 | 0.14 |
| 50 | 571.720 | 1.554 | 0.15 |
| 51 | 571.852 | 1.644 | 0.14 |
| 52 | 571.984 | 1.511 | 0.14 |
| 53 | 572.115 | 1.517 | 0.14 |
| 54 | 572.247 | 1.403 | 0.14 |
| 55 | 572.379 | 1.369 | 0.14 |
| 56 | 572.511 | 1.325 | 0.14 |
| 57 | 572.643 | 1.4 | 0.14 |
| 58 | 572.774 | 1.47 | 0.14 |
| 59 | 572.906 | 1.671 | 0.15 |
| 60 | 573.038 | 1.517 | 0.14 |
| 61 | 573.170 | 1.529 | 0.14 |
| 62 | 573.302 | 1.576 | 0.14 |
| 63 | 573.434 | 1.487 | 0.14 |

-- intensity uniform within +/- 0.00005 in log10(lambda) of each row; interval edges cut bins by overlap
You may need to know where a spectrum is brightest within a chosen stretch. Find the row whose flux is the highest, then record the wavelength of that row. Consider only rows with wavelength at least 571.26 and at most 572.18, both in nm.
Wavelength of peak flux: 571.852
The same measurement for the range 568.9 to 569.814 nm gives 569.093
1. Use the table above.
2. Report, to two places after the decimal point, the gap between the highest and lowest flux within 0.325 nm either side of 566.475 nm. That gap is 0.24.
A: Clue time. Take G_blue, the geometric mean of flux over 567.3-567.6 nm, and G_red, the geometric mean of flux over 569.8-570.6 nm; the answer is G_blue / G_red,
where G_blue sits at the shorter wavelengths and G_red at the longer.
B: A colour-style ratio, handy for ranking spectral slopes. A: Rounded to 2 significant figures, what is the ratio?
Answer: 0.98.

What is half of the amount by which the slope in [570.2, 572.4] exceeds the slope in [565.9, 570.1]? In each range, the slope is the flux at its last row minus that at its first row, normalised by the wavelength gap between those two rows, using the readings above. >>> -0.100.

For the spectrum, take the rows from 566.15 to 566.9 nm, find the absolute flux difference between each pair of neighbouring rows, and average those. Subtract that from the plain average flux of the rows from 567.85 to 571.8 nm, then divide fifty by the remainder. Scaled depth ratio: 34.9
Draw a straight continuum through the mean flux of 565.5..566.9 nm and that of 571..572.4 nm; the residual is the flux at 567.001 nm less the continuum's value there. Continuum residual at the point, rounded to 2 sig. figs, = -0.25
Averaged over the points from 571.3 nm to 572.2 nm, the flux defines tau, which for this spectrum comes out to 1.54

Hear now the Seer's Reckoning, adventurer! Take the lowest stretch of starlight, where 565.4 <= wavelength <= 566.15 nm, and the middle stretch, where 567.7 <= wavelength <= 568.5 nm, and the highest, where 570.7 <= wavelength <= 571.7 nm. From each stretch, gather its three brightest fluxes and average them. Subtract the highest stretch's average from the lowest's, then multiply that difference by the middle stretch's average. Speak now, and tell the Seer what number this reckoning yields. 0.00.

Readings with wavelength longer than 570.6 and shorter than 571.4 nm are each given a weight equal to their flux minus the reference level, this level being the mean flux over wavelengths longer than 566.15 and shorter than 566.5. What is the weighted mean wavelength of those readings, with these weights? 571.05 nm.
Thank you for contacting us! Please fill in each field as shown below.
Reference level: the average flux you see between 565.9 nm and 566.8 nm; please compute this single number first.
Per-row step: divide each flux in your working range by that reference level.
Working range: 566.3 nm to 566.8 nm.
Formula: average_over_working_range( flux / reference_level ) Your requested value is 1.06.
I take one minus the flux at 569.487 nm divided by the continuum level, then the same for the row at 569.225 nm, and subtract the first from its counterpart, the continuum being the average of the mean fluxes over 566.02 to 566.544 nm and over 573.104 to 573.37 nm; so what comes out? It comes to -0.14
